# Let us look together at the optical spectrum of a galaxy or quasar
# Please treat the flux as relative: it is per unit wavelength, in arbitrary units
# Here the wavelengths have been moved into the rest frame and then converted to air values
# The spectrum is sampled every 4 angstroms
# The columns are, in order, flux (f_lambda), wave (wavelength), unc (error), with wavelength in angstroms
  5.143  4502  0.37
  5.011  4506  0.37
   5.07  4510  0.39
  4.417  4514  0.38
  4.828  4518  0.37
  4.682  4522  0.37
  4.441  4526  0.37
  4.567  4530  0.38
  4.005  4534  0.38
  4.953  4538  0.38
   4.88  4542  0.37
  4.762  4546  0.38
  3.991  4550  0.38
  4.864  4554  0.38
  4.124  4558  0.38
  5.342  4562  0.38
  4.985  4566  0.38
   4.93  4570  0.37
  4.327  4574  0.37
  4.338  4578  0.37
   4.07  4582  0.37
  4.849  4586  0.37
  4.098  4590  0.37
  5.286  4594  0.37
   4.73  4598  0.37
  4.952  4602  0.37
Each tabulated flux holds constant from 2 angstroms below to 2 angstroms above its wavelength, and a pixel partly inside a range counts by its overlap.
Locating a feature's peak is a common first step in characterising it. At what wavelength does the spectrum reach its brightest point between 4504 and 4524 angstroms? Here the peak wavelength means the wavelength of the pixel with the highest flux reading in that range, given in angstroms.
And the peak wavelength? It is 4510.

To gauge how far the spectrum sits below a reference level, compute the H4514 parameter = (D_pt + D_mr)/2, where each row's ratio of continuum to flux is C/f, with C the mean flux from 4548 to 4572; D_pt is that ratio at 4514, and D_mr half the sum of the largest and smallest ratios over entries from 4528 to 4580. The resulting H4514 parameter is 1.05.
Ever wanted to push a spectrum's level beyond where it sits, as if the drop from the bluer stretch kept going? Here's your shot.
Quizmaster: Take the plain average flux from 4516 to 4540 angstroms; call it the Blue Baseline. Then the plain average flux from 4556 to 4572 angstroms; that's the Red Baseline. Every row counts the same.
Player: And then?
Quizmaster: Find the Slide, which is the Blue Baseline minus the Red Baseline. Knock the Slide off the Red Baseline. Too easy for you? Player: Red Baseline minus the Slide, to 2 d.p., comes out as 5.11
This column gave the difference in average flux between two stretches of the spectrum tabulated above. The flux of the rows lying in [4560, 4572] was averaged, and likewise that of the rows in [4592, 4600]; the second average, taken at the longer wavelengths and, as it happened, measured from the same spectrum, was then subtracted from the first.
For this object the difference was 0.1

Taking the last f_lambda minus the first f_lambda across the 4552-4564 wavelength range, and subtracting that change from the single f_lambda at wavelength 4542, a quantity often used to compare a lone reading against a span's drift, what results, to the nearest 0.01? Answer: 4.40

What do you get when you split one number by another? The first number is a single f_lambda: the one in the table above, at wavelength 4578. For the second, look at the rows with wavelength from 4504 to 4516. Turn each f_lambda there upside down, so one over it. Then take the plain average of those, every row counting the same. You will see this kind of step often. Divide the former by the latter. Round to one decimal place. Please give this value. 20.9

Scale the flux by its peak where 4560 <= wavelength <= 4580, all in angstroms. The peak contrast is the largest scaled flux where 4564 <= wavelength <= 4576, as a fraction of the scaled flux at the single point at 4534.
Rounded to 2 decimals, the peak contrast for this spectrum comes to 1.24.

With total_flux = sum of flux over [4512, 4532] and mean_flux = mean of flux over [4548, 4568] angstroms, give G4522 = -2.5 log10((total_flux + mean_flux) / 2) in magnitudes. -2.85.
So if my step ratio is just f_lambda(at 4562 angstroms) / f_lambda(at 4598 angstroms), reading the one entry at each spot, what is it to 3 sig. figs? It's 1.13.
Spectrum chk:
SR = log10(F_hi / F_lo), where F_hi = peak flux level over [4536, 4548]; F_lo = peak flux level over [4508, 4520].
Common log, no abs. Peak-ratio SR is -0.010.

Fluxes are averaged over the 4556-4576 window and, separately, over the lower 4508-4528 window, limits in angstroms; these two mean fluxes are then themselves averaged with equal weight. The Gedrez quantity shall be 4.71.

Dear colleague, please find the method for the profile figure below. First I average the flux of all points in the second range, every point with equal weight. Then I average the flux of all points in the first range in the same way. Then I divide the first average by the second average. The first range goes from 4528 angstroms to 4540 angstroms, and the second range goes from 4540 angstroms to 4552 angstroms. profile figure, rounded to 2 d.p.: 0.99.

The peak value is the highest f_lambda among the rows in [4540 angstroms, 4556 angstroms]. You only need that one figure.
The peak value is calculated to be 4.88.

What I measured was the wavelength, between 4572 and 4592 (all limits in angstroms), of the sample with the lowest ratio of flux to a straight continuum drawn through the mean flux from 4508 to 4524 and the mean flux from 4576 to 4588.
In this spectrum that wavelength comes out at 4582 angstroms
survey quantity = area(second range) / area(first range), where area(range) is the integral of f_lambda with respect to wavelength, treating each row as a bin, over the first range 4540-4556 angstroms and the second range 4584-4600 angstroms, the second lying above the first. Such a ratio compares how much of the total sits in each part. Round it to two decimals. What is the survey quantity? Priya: 1.03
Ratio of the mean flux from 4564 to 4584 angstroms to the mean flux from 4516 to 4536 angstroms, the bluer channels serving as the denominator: 1.01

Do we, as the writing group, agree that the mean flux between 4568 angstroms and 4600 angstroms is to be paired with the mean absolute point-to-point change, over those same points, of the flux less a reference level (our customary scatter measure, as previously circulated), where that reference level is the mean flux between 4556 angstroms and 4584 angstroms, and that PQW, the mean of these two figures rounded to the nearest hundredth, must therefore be 2.59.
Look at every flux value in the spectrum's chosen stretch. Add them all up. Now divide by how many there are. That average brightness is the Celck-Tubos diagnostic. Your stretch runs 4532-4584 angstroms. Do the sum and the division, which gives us 4.58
